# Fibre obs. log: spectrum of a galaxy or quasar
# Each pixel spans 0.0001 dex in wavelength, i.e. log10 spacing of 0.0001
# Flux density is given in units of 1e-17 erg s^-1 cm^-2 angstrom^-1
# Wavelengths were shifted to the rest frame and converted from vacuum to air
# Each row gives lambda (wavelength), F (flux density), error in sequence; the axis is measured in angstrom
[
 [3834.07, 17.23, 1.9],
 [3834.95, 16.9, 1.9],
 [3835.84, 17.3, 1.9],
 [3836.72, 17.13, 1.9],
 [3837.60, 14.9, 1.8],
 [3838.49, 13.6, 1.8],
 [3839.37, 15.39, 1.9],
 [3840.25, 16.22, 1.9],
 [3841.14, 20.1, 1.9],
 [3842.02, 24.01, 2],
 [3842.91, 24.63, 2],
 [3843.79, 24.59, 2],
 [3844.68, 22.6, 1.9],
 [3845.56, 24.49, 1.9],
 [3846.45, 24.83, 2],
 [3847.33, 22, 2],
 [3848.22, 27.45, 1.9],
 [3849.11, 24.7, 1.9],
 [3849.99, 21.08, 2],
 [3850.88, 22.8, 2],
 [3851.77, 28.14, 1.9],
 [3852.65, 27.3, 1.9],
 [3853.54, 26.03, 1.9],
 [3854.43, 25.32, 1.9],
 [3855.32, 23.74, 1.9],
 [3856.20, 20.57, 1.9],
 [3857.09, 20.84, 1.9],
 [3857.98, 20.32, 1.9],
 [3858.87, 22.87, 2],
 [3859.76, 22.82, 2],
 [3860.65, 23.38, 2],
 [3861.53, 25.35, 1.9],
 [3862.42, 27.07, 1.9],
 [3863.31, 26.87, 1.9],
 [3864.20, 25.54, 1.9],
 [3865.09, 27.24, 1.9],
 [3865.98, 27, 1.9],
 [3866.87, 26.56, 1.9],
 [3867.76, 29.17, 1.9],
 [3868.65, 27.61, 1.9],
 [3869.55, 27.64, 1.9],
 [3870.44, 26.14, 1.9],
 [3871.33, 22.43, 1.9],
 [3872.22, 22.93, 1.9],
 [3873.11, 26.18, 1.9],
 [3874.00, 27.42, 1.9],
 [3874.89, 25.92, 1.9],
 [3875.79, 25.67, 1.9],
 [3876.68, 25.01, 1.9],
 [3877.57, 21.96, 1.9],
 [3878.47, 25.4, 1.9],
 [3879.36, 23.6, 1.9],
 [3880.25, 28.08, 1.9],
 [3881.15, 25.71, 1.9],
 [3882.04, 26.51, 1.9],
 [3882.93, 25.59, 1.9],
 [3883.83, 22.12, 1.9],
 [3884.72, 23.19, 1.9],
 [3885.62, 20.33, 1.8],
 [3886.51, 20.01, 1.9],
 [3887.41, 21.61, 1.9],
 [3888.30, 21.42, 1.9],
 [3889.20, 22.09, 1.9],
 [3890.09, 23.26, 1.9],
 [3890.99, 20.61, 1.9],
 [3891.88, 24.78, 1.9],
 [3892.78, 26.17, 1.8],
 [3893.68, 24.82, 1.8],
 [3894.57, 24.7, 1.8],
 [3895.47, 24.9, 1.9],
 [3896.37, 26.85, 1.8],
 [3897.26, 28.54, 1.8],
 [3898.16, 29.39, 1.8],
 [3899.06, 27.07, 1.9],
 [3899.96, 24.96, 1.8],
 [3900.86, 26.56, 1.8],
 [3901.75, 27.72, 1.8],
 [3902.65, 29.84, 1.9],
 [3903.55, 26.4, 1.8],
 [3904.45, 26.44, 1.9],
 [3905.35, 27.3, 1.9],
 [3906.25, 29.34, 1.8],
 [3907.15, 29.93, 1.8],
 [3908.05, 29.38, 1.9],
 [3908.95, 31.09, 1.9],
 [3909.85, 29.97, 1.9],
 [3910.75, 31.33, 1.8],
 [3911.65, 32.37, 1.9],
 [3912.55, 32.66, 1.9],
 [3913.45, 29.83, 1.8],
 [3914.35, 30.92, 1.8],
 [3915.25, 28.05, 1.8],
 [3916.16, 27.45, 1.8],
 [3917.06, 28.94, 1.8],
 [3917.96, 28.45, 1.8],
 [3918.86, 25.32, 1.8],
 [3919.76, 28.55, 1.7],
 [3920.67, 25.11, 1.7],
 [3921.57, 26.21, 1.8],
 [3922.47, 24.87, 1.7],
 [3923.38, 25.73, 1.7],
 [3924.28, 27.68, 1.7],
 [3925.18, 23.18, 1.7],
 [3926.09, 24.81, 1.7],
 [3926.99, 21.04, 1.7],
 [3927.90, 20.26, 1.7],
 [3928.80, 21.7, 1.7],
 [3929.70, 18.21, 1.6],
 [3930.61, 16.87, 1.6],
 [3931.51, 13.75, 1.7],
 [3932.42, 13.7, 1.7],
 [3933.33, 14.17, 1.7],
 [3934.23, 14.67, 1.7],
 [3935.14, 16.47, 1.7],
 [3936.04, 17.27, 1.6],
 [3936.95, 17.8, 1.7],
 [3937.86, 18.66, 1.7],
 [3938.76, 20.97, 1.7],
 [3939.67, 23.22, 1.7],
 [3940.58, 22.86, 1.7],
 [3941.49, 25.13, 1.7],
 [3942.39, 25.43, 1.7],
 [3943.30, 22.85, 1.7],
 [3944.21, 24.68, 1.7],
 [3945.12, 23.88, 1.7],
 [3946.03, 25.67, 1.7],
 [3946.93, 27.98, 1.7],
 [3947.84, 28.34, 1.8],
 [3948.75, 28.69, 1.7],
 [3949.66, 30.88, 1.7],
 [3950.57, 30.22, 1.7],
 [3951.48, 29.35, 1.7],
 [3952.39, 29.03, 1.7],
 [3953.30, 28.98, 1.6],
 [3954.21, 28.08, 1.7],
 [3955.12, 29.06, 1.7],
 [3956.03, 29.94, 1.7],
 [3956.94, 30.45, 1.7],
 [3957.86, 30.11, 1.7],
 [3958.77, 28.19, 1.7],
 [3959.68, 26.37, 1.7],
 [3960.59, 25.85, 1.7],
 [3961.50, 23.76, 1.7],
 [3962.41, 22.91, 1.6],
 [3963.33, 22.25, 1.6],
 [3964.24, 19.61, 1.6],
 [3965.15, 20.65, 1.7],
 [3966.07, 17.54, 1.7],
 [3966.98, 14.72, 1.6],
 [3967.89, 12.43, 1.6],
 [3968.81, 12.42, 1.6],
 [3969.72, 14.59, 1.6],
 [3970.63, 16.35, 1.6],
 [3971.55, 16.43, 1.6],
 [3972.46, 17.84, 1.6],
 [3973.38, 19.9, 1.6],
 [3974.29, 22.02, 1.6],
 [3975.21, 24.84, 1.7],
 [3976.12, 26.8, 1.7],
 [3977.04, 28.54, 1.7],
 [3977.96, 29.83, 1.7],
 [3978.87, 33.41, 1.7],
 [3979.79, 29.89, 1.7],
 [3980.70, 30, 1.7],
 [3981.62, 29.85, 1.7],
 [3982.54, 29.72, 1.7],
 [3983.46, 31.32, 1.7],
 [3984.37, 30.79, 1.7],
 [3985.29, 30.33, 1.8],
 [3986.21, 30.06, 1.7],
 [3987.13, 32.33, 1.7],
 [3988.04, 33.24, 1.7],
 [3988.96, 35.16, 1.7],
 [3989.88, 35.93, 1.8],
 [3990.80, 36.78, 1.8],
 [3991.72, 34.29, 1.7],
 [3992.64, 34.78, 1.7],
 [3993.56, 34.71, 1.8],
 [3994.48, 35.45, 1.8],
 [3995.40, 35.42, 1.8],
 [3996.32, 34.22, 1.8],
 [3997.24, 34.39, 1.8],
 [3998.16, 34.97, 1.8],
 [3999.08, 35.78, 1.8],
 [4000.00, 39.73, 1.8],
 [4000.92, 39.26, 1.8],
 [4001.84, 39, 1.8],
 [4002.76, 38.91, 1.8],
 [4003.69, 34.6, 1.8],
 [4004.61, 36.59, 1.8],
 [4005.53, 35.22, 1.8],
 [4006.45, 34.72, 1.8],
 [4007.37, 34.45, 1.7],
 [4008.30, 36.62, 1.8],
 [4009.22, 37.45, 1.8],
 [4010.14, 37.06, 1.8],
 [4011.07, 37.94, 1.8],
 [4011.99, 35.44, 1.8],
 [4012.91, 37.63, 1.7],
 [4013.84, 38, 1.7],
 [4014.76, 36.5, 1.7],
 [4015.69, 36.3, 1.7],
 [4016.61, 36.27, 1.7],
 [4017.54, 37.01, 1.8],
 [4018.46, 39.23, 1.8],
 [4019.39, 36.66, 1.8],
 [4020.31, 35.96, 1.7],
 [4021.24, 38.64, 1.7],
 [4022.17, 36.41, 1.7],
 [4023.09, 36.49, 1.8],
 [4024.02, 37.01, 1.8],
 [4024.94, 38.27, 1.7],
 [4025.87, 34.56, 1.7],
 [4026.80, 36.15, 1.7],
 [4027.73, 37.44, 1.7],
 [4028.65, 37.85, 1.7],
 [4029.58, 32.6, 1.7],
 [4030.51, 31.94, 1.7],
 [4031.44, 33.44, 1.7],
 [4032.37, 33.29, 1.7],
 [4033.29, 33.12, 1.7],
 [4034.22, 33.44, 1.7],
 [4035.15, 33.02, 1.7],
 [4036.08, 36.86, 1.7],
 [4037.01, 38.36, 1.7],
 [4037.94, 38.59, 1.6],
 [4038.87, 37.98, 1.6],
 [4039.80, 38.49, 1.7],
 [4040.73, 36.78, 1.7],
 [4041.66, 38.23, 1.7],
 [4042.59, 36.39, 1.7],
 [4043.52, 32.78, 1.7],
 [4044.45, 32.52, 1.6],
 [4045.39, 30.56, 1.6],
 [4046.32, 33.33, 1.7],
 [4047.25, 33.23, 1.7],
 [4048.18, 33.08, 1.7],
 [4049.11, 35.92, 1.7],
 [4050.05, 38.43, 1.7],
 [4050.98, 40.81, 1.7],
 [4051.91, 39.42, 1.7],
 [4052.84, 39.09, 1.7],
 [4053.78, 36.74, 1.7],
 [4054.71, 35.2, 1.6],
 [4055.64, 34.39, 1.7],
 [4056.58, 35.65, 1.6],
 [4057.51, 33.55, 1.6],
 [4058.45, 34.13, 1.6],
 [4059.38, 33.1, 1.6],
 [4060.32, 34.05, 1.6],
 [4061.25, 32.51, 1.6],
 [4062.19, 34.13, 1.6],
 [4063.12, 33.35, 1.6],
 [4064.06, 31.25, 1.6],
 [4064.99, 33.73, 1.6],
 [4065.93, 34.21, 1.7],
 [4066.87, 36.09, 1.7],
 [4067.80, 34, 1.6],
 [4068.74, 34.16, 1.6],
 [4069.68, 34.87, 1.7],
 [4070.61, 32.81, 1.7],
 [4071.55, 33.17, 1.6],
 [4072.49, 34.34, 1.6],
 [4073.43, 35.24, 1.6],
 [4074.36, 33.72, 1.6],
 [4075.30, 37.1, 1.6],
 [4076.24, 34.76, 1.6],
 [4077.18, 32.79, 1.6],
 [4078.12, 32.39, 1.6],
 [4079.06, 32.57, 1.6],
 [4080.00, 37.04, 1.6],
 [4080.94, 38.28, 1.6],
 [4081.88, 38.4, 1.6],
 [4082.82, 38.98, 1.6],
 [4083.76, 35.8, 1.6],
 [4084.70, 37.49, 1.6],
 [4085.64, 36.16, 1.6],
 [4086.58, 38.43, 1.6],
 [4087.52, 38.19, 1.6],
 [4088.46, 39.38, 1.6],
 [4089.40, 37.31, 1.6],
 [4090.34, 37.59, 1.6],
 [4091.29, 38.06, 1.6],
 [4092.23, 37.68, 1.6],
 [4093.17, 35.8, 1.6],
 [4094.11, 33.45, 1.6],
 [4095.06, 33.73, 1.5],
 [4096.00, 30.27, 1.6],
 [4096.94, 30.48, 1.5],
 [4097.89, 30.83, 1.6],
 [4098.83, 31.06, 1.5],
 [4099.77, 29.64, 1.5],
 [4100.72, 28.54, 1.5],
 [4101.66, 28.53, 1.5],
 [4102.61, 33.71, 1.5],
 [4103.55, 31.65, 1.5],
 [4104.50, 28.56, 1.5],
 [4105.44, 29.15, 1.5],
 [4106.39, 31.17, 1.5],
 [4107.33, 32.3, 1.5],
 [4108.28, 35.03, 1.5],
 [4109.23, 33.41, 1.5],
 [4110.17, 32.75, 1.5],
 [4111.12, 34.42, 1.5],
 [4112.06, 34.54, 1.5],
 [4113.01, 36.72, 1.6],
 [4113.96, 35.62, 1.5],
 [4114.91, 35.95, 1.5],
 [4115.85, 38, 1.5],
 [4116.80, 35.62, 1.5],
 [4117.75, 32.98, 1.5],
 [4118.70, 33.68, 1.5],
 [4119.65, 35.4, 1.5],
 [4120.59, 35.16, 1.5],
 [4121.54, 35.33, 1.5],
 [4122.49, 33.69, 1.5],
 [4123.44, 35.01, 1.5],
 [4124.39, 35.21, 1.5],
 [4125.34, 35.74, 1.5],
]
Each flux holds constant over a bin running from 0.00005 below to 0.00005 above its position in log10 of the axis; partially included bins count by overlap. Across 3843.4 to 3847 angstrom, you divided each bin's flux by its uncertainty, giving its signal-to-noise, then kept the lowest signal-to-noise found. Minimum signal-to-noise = 12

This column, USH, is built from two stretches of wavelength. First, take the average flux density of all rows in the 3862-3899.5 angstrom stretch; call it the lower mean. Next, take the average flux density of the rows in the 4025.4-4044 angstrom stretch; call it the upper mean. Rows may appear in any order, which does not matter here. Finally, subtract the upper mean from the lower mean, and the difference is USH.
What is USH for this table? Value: -10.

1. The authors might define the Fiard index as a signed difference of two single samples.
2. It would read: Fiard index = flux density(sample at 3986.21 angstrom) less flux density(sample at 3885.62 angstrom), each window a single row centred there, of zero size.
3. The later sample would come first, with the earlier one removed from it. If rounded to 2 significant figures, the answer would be 9.7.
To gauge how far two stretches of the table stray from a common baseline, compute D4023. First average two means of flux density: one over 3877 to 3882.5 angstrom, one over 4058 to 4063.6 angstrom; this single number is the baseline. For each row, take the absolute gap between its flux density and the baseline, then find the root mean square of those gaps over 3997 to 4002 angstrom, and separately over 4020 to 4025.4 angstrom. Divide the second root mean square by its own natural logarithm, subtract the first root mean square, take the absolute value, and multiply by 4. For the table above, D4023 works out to 17.2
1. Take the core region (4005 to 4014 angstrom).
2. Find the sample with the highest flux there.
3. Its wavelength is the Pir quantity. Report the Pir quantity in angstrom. 4013.84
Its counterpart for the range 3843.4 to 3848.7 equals 3848.22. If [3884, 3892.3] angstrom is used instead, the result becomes 3891.88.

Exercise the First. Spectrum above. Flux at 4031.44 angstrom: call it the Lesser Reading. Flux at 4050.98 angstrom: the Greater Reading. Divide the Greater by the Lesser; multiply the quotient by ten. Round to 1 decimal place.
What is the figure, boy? 12.2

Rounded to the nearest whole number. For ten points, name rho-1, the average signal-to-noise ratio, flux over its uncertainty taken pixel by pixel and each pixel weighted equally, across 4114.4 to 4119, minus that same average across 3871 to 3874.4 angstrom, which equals 10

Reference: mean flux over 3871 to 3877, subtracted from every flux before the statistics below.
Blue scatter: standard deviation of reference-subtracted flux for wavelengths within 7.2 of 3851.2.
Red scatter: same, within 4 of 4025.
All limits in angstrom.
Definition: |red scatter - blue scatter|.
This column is 1.3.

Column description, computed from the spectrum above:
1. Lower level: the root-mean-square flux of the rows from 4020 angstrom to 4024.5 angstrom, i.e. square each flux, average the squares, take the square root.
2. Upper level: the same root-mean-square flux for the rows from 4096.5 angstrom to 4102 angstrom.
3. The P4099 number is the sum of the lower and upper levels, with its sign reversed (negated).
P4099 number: -67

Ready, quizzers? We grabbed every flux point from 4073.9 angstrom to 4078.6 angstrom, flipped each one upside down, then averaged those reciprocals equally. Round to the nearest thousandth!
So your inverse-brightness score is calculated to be 0.029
